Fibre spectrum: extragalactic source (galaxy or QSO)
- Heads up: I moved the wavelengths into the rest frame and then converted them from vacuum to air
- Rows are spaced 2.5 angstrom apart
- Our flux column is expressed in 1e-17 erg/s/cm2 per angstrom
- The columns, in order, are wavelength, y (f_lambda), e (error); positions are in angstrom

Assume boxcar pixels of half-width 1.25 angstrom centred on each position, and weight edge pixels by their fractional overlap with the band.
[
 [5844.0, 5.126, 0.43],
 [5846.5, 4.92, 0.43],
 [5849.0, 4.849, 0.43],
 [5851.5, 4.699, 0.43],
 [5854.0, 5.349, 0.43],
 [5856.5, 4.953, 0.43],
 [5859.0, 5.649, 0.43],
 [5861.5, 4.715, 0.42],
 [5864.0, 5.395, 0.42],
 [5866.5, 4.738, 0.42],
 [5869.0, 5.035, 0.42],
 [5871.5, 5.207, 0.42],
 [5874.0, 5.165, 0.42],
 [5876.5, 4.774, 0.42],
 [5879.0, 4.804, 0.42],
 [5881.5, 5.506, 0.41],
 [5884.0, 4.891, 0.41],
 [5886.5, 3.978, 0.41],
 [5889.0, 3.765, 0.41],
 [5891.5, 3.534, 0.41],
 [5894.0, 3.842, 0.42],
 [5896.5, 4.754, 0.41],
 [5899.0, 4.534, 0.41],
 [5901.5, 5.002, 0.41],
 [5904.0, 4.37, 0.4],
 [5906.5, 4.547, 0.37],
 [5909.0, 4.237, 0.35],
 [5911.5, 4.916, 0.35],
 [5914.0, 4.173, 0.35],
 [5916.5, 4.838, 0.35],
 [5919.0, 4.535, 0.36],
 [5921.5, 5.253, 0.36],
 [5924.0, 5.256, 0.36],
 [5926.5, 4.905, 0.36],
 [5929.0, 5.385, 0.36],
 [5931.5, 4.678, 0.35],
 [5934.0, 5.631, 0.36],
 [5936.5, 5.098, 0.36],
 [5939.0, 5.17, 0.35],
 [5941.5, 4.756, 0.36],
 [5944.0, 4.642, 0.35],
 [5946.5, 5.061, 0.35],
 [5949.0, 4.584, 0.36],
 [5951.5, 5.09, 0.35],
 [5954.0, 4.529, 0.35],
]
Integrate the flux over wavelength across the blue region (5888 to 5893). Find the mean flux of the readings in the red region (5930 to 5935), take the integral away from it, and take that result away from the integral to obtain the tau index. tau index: 31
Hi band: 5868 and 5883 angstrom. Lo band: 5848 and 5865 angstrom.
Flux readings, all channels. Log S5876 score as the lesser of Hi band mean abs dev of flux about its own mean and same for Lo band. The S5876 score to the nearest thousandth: 0.211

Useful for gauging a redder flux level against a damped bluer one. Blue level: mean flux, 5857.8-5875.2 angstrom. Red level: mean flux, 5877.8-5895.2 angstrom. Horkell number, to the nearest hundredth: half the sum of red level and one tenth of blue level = 2.42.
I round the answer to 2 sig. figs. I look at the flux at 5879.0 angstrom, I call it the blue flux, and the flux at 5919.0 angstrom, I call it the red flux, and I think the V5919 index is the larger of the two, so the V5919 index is 4.8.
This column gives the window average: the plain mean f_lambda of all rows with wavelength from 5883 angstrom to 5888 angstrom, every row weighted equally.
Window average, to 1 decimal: 4.4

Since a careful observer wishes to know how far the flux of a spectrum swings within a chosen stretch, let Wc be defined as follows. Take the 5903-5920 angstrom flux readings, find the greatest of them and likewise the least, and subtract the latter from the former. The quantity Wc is 0.7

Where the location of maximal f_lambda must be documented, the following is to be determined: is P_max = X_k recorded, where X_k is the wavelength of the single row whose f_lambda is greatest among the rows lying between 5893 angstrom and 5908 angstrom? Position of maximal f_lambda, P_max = 5901.5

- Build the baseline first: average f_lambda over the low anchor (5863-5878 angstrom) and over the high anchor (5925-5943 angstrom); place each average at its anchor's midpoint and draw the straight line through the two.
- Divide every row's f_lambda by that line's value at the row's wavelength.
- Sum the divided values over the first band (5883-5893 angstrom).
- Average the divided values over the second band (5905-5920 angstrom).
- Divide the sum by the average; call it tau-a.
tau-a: 3.6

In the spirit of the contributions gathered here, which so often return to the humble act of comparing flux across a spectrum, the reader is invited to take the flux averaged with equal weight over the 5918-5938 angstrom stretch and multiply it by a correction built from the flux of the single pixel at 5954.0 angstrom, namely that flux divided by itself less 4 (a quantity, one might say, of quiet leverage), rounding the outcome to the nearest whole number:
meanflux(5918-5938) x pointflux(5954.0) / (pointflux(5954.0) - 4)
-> 44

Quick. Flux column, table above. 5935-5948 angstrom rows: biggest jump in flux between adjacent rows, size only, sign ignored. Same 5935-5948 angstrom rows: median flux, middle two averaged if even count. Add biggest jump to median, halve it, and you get 2.74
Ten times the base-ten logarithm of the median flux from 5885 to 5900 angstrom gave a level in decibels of 5.9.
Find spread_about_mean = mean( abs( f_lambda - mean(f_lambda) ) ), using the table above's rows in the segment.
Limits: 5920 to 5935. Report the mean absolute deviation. 0.26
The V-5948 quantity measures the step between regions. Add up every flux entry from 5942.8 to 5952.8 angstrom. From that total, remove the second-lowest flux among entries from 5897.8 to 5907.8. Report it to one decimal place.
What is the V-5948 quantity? 14.8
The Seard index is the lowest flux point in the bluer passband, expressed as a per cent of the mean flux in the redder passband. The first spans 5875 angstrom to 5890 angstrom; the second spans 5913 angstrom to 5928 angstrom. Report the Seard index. 78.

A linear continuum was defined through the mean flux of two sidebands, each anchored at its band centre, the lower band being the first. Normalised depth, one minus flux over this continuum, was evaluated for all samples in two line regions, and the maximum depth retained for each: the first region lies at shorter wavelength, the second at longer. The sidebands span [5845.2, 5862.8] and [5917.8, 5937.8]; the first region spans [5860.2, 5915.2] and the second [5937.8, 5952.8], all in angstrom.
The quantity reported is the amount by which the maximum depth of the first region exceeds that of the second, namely 0.20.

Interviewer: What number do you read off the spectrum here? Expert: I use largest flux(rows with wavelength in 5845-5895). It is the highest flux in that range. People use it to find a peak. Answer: 5.649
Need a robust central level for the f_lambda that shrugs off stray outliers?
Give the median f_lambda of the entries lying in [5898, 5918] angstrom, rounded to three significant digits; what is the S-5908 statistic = 4.54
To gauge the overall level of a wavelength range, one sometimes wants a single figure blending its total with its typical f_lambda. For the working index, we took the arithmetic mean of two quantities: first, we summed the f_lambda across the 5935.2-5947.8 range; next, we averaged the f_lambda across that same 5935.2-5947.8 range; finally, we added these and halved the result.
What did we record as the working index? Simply 14.8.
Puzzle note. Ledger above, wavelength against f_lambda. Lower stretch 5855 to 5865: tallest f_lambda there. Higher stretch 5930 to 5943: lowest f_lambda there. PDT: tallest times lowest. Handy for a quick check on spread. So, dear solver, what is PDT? 26.4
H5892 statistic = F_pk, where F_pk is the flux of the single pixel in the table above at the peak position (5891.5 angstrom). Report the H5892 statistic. 3.534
